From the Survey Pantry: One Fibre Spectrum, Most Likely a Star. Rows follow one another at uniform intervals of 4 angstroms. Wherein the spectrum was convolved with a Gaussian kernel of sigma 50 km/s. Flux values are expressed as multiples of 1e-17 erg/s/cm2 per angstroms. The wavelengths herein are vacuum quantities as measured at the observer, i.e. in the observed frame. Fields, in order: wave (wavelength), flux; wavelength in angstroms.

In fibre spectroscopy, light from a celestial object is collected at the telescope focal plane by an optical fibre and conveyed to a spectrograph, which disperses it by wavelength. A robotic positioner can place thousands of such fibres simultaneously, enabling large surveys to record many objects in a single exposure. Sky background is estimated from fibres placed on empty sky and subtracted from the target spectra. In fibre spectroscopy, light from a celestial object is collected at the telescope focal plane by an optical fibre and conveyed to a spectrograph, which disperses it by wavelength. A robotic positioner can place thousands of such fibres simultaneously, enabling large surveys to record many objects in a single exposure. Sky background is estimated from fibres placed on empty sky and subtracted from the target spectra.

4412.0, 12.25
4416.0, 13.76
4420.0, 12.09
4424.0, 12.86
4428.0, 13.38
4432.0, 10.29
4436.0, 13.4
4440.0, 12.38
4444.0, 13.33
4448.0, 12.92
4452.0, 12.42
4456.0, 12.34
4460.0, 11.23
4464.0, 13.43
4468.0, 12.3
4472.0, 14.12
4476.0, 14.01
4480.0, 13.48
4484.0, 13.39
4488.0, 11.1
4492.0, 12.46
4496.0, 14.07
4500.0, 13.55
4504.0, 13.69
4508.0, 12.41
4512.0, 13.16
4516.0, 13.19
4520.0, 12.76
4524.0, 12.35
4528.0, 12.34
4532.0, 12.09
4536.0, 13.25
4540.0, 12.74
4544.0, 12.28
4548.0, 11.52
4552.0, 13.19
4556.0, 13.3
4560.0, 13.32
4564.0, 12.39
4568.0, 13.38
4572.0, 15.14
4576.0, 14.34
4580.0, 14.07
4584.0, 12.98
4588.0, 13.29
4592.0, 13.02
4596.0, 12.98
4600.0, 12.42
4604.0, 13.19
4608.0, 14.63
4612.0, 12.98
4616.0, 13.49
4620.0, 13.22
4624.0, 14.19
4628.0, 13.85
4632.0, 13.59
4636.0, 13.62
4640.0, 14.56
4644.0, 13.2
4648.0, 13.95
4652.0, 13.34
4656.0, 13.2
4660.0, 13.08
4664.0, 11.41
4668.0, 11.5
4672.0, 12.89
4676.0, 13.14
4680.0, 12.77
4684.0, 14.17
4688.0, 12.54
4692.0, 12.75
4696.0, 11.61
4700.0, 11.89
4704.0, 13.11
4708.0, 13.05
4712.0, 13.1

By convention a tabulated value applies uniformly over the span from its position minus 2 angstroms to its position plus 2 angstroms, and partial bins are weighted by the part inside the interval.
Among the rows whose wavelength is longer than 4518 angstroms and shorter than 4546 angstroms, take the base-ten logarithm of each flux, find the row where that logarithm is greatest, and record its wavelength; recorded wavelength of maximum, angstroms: 4536.0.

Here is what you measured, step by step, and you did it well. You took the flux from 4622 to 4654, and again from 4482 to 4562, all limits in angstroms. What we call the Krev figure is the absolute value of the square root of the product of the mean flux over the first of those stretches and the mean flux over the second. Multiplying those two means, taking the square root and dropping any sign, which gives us 13.3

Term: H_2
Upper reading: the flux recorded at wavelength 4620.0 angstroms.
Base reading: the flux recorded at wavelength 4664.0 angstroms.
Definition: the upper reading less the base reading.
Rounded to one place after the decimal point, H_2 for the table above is 1.8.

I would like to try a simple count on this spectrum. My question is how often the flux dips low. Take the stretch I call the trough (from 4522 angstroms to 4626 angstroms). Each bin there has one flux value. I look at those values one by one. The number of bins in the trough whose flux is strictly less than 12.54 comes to 7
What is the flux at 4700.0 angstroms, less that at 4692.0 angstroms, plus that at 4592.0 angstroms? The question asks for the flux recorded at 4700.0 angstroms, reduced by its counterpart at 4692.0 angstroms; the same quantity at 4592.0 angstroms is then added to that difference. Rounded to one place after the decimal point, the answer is 12.2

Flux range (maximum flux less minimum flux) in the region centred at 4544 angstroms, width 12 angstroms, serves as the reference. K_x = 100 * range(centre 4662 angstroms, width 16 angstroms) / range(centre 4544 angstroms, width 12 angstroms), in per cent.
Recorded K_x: 147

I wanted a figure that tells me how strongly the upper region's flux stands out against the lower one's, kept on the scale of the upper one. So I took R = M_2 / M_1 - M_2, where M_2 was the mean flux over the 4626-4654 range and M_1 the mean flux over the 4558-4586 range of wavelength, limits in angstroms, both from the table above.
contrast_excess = -12.7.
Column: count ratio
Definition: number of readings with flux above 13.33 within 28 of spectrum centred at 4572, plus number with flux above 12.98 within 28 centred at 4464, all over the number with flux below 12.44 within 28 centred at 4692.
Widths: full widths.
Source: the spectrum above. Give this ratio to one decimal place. 3.5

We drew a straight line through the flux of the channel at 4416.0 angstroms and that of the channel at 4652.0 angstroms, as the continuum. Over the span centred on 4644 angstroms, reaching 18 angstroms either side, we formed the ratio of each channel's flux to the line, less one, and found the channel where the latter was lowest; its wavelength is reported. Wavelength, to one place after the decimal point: 4660.0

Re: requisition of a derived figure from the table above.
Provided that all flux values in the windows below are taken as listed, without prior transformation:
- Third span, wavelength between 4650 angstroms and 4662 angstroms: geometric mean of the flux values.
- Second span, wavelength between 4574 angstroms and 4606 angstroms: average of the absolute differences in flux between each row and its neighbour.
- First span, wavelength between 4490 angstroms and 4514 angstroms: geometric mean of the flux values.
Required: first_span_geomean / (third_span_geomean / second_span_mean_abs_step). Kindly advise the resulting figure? 0.47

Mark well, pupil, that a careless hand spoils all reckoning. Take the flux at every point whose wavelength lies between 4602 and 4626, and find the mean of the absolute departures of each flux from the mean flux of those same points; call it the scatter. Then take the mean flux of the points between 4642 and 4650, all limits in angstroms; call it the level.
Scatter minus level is -13.0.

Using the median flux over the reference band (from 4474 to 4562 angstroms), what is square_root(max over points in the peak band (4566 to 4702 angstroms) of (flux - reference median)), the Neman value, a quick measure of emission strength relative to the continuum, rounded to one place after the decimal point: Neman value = 1.4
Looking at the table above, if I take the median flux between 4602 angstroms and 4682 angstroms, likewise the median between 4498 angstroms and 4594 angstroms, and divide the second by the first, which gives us 0.997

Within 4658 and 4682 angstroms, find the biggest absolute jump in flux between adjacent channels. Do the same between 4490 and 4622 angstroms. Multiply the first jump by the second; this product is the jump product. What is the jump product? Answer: 2.9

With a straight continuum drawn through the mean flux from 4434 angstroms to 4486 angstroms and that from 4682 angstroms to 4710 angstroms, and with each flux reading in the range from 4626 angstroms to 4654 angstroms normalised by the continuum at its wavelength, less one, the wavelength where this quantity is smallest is 4644.0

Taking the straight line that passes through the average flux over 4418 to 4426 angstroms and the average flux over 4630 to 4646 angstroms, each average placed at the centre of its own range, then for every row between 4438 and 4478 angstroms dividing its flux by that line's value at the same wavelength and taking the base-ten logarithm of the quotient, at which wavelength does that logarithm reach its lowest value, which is 4460.0 angstroms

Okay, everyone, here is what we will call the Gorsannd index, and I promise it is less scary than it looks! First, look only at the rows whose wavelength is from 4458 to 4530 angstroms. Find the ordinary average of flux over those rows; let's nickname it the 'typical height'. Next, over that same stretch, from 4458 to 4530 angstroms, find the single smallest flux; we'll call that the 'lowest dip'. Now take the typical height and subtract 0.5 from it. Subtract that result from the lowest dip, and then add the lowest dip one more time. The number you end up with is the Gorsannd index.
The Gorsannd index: 9.8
